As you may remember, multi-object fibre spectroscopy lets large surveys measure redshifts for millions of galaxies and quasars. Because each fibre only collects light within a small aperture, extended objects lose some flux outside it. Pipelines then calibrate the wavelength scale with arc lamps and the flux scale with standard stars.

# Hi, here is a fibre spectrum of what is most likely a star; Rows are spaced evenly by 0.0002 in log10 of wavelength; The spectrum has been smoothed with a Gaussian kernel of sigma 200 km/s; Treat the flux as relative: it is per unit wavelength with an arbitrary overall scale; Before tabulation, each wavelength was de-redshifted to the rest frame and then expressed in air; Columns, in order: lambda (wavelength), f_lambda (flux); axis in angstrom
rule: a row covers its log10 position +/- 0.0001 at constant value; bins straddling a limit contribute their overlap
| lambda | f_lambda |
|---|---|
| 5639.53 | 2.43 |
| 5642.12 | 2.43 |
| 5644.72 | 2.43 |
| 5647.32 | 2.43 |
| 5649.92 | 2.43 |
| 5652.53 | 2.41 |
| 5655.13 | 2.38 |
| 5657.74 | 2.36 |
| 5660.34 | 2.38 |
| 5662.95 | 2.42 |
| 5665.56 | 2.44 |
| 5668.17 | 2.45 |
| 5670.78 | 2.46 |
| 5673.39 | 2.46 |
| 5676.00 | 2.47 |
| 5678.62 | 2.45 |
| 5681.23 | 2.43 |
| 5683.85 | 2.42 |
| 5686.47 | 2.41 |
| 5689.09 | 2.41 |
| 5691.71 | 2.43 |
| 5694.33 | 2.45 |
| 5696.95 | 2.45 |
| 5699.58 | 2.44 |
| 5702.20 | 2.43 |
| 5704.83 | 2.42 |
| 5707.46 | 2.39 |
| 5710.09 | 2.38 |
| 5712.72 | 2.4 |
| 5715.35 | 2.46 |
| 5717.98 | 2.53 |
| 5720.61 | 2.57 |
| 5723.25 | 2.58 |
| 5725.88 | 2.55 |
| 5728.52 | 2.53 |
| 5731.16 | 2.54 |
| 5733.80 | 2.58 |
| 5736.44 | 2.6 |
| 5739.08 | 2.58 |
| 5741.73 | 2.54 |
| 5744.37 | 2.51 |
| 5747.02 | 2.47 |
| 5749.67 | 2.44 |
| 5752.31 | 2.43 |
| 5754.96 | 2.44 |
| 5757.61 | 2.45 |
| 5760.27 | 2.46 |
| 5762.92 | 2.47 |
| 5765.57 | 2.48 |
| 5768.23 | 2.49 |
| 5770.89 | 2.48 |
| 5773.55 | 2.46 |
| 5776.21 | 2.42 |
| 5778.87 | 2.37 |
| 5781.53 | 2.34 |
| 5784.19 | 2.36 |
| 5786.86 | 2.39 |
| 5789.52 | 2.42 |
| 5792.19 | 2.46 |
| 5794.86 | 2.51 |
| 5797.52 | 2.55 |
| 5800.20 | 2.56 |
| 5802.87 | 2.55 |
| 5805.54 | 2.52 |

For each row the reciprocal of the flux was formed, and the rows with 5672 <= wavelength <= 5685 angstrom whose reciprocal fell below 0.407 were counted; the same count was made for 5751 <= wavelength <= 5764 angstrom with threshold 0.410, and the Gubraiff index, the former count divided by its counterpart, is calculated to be 0.50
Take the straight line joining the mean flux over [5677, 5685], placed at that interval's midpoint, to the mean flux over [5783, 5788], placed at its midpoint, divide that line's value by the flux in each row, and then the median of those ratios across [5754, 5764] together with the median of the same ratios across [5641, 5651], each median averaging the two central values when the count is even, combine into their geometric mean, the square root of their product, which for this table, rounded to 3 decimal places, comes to 0.991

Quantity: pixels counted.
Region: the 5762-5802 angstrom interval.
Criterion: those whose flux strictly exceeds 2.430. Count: 9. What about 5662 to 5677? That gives 5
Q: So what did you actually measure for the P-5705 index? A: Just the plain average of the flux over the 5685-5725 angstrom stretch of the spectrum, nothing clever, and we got 2.45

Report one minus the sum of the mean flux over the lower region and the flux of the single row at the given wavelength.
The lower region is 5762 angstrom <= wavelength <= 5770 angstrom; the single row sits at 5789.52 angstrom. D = -3.90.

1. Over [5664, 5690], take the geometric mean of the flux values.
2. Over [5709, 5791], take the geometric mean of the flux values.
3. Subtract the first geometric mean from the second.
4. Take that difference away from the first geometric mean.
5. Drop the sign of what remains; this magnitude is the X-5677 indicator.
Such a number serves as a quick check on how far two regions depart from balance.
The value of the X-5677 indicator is 2.406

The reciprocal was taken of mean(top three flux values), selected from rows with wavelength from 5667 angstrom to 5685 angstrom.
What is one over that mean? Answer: 0.406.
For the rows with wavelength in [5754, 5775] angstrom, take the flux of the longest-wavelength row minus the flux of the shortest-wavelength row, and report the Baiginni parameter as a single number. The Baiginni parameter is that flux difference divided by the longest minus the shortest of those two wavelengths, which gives 0.0011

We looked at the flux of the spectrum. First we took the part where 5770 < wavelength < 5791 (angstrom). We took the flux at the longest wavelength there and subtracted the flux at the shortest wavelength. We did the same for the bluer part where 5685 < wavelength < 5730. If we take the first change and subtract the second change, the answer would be -0.18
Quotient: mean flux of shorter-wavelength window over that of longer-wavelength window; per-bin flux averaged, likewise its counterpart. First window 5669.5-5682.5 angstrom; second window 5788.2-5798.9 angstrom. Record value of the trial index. 0.988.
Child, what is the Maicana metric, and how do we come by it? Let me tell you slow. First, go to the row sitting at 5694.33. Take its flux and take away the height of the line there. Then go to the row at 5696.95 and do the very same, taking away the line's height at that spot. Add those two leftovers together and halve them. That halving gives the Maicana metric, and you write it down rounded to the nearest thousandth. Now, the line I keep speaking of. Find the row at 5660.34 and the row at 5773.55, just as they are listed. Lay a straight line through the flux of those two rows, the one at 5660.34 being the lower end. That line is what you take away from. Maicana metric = 0.045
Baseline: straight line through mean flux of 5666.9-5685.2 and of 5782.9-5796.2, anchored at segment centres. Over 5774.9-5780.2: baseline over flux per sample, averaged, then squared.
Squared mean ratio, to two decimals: 1.03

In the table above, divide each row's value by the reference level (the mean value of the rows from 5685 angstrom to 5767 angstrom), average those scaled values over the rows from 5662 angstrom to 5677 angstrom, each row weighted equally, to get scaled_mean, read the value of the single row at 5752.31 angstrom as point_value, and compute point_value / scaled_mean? 2.46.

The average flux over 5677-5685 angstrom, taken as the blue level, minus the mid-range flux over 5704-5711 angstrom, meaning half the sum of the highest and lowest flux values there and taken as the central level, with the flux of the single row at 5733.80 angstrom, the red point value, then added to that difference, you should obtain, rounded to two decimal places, 2.61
